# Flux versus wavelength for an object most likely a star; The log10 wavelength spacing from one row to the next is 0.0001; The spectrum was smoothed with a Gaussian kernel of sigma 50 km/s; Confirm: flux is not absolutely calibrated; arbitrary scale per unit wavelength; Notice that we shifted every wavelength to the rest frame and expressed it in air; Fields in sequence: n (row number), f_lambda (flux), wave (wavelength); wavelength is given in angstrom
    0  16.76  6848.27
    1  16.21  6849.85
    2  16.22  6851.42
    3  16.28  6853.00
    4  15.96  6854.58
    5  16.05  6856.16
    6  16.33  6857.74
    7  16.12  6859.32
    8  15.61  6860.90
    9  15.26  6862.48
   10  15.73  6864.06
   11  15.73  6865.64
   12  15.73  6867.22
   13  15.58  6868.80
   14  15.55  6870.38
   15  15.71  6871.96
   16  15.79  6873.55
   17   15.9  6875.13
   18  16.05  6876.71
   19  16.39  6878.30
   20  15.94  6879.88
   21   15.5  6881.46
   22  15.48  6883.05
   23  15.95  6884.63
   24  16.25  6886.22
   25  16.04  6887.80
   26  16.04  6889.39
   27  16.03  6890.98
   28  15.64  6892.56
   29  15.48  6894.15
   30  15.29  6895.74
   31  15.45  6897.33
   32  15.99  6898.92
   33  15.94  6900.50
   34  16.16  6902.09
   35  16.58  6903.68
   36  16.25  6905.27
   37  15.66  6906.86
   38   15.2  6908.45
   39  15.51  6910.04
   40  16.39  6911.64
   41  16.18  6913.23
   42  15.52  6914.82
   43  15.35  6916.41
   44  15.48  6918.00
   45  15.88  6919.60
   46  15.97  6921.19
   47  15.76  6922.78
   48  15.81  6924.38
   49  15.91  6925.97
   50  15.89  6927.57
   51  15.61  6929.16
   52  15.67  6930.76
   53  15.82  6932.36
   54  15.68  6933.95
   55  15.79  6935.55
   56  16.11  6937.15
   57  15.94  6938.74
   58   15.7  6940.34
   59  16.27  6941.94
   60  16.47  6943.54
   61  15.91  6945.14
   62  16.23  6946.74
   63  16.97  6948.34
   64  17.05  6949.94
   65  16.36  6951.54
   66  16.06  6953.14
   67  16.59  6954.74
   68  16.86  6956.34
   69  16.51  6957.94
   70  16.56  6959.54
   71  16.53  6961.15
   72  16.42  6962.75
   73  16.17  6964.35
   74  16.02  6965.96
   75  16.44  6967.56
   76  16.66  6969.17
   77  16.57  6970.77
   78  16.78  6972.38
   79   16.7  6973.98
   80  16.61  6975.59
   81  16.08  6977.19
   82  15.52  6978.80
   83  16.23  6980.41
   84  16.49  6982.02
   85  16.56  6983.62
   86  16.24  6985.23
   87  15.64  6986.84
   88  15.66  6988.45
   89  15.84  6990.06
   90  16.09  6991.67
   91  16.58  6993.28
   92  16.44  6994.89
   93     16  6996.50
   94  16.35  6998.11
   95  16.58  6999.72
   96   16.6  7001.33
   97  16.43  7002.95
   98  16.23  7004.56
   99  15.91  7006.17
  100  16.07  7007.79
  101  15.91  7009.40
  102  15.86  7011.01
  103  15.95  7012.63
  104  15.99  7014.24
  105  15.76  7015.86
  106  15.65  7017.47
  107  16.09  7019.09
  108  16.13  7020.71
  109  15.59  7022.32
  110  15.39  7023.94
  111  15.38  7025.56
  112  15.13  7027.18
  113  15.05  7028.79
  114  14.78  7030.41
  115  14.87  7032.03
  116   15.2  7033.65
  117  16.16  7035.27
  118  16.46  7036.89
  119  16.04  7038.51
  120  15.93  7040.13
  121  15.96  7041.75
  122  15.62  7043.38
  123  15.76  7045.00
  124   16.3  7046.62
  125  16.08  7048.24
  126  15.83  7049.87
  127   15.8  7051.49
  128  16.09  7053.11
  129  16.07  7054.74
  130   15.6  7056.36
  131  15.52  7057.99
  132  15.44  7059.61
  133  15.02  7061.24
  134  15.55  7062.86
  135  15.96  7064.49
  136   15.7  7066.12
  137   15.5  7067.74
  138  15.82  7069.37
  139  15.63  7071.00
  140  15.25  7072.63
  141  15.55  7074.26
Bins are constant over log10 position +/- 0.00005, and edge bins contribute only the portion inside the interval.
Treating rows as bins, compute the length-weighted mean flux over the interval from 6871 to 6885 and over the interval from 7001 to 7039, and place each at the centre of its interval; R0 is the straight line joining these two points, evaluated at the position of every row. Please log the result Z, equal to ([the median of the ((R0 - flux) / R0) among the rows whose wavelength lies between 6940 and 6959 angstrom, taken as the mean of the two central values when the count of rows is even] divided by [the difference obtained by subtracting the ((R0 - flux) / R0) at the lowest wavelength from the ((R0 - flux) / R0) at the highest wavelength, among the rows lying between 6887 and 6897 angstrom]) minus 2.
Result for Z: -2.8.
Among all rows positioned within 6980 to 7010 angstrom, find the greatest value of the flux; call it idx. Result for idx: 16.6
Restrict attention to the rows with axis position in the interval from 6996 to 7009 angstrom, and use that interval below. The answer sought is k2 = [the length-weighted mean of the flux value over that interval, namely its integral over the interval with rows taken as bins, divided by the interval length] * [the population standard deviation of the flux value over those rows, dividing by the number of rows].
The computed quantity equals 4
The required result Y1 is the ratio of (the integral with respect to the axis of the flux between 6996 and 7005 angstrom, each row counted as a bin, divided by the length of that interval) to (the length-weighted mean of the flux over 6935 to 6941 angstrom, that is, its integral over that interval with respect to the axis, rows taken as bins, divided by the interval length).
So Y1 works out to 1.03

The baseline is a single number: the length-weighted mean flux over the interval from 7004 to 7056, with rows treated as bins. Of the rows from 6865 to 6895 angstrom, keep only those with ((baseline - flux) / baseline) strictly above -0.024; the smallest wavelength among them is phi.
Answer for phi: 6865.64 angstrom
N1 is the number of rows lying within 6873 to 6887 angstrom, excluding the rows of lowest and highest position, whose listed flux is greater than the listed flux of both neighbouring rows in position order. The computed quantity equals 1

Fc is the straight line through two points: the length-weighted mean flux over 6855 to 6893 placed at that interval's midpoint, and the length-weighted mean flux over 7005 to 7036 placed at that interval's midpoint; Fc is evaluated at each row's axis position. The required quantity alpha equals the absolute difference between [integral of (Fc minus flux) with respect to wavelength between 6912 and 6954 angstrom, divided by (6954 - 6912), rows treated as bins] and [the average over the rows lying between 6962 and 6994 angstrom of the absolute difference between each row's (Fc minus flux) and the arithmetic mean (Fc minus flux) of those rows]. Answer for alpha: 0.53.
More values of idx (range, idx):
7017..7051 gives 16.46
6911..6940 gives 16.39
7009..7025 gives 16.13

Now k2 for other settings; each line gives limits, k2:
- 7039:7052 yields 3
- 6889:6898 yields 4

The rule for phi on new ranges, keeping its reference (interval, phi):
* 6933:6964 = 6933.95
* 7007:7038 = 7007.79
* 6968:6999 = 6977.19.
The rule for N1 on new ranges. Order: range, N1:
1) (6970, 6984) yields 1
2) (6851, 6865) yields 2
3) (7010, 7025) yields 2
